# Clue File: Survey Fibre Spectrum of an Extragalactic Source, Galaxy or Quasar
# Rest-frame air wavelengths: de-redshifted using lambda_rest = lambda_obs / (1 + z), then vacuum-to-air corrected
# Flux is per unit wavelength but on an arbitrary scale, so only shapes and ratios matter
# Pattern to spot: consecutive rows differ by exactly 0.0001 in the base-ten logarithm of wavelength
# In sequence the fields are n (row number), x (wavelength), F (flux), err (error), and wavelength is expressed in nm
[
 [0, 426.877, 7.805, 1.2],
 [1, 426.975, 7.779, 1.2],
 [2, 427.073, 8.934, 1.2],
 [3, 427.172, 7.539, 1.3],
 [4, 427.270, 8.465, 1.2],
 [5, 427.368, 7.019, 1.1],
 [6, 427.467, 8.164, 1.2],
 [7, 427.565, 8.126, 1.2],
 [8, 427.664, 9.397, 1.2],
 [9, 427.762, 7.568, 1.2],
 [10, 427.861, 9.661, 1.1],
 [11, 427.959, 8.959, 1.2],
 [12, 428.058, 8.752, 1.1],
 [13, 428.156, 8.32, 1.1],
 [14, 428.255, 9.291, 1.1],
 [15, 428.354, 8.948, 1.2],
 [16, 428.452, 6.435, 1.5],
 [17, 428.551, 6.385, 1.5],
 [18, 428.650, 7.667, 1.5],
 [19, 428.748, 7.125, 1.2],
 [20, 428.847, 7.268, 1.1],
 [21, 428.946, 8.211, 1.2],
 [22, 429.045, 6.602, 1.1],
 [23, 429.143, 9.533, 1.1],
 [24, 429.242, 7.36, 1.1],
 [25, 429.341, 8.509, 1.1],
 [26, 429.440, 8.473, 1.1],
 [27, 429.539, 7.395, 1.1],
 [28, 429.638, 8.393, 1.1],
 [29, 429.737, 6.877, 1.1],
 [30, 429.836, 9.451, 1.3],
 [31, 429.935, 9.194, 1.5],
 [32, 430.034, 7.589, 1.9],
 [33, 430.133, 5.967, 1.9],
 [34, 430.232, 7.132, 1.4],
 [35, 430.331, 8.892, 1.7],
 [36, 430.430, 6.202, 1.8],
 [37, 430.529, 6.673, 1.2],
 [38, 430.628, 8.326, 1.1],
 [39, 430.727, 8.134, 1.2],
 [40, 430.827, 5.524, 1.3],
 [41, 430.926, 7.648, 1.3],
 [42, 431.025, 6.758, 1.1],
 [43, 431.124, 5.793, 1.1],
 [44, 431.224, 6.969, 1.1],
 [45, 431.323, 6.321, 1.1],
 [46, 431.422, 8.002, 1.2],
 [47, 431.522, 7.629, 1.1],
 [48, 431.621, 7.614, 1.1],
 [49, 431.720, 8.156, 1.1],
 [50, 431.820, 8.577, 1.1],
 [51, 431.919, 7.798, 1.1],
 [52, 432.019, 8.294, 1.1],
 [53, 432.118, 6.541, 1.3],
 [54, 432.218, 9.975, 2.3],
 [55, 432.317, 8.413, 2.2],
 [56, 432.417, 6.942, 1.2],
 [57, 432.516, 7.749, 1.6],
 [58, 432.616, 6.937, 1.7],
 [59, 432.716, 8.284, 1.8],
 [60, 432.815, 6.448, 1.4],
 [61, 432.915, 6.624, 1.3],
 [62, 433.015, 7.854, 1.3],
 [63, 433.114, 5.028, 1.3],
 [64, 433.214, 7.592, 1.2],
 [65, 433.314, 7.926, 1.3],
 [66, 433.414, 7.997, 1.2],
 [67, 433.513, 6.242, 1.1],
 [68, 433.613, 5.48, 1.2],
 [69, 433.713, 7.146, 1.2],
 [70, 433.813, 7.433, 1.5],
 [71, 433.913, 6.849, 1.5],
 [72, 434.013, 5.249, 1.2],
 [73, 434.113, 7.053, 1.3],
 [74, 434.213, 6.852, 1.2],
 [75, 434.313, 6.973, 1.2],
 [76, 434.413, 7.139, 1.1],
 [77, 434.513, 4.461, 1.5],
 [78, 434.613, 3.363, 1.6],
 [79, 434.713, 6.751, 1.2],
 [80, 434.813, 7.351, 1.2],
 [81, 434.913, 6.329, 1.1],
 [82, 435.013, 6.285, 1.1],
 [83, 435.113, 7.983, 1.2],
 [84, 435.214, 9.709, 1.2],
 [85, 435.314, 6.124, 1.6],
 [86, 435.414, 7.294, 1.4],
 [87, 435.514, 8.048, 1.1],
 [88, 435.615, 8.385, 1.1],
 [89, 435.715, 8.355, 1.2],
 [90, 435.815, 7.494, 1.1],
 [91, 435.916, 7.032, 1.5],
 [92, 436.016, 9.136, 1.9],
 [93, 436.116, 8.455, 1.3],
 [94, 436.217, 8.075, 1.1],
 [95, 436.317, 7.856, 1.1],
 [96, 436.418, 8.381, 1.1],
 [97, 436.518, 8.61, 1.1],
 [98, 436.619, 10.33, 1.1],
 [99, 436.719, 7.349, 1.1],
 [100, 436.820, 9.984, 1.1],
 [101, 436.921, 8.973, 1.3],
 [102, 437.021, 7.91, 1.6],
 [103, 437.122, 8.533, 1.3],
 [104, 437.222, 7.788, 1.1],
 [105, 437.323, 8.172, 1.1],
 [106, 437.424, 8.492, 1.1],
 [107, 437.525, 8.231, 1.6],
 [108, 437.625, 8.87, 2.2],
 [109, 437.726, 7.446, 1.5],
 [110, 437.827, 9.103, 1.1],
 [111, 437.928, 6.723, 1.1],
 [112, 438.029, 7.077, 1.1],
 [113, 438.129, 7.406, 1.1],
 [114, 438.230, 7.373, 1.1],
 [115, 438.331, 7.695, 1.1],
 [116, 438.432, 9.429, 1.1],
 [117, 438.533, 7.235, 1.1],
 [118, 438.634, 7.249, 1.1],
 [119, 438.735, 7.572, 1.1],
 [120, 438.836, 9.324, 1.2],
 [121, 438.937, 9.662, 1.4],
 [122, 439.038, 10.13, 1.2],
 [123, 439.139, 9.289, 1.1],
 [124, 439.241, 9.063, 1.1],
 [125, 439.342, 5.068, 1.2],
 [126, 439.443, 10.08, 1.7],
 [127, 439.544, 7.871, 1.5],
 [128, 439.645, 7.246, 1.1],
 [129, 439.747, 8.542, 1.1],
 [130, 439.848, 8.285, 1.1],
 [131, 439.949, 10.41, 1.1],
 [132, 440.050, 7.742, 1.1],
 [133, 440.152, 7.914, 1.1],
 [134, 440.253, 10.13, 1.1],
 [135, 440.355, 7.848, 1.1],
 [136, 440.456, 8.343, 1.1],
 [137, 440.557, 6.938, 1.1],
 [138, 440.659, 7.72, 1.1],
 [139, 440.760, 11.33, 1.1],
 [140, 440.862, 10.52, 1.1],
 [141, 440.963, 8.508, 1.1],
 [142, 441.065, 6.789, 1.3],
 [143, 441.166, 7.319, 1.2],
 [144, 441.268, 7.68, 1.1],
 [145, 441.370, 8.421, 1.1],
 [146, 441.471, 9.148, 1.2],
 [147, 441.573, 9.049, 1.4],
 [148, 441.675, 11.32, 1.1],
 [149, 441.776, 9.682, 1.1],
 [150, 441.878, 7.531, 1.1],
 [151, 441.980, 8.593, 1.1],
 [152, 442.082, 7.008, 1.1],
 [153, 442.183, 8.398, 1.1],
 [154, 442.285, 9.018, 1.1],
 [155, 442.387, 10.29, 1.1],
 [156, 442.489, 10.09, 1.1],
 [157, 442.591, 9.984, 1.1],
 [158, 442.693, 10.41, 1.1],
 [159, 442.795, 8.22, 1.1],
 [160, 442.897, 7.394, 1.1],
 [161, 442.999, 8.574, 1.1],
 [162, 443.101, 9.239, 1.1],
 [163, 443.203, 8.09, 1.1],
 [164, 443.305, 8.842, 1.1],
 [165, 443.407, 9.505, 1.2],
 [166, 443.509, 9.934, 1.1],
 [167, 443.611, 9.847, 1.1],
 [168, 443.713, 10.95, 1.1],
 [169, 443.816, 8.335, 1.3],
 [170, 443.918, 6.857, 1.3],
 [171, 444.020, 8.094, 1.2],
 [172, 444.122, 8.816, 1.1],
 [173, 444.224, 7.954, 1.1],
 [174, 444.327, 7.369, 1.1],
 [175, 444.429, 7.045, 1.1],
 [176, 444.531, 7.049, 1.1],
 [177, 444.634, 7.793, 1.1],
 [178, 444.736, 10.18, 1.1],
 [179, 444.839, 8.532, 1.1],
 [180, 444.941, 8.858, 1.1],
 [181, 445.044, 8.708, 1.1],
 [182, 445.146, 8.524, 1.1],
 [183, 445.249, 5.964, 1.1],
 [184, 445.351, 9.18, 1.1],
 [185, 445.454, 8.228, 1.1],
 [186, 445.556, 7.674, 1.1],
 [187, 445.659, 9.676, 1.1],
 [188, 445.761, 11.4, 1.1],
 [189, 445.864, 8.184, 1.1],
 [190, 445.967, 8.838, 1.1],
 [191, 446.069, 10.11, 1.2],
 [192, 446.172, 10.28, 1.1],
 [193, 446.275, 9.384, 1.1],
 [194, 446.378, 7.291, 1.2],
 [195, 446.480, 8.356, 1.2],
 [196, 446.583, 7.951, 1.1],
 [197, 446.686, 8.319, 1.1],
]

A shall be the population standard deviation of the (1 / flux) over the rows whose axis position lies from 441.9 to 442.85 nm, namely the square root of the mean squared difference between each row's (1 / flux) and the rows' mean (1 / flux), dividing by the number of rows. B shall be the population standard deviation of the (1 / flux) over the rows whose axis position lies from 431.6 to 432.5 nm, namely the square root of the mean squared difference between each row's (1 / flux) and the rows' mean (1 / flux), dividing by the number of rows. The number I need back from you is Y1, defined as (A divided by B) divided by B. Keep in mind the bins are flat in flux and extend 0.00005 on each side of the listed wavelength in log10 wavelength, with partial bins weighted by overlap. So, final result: 68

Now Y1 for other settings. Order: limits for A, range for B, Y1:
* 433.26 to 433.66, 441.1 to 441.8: 106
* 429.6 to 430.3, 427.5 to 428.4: 275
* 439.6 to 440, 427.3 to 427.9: 81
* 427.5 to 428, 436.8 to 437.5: 134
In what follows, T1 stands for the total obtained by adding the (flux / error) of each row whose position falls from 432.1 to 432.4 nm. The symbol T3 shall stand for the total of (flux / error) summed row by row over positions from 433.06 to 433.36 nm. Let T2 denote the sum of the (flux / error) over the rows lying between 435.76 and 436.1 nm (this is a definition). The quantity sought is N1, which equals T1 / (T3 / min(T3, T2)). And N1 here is 13.2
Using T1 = 13.2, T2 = 16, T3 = 16.3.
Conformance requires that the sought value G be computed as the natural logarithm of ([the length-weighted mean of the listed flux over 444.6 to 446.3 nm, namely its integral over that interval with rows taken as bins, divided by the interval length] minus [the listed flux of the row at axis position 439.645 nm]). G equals 0.51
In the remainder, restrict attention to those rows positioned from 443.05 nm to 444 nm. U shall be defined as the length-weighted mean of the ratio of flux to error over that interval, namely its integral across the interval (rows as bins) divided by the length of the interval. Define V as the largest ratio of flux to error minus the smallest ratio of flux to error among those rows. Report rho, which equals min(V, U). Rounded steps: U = 7.9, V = 4.7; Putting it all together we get 4.7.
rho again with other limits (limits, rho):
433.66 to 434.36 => 1.6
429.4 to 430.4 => 4.6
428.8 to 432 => 5.5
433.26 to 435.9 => 5.6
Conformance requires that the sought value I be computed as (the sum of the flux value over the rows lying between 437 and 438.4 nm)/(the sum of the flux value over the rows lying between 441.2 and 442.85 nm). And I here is 0.8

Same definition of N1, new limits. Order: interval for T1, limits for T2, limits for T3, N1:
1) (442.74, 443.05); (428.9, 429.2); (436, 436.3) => 22.0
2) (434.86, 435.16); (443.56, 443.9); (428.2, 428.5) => 18.1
